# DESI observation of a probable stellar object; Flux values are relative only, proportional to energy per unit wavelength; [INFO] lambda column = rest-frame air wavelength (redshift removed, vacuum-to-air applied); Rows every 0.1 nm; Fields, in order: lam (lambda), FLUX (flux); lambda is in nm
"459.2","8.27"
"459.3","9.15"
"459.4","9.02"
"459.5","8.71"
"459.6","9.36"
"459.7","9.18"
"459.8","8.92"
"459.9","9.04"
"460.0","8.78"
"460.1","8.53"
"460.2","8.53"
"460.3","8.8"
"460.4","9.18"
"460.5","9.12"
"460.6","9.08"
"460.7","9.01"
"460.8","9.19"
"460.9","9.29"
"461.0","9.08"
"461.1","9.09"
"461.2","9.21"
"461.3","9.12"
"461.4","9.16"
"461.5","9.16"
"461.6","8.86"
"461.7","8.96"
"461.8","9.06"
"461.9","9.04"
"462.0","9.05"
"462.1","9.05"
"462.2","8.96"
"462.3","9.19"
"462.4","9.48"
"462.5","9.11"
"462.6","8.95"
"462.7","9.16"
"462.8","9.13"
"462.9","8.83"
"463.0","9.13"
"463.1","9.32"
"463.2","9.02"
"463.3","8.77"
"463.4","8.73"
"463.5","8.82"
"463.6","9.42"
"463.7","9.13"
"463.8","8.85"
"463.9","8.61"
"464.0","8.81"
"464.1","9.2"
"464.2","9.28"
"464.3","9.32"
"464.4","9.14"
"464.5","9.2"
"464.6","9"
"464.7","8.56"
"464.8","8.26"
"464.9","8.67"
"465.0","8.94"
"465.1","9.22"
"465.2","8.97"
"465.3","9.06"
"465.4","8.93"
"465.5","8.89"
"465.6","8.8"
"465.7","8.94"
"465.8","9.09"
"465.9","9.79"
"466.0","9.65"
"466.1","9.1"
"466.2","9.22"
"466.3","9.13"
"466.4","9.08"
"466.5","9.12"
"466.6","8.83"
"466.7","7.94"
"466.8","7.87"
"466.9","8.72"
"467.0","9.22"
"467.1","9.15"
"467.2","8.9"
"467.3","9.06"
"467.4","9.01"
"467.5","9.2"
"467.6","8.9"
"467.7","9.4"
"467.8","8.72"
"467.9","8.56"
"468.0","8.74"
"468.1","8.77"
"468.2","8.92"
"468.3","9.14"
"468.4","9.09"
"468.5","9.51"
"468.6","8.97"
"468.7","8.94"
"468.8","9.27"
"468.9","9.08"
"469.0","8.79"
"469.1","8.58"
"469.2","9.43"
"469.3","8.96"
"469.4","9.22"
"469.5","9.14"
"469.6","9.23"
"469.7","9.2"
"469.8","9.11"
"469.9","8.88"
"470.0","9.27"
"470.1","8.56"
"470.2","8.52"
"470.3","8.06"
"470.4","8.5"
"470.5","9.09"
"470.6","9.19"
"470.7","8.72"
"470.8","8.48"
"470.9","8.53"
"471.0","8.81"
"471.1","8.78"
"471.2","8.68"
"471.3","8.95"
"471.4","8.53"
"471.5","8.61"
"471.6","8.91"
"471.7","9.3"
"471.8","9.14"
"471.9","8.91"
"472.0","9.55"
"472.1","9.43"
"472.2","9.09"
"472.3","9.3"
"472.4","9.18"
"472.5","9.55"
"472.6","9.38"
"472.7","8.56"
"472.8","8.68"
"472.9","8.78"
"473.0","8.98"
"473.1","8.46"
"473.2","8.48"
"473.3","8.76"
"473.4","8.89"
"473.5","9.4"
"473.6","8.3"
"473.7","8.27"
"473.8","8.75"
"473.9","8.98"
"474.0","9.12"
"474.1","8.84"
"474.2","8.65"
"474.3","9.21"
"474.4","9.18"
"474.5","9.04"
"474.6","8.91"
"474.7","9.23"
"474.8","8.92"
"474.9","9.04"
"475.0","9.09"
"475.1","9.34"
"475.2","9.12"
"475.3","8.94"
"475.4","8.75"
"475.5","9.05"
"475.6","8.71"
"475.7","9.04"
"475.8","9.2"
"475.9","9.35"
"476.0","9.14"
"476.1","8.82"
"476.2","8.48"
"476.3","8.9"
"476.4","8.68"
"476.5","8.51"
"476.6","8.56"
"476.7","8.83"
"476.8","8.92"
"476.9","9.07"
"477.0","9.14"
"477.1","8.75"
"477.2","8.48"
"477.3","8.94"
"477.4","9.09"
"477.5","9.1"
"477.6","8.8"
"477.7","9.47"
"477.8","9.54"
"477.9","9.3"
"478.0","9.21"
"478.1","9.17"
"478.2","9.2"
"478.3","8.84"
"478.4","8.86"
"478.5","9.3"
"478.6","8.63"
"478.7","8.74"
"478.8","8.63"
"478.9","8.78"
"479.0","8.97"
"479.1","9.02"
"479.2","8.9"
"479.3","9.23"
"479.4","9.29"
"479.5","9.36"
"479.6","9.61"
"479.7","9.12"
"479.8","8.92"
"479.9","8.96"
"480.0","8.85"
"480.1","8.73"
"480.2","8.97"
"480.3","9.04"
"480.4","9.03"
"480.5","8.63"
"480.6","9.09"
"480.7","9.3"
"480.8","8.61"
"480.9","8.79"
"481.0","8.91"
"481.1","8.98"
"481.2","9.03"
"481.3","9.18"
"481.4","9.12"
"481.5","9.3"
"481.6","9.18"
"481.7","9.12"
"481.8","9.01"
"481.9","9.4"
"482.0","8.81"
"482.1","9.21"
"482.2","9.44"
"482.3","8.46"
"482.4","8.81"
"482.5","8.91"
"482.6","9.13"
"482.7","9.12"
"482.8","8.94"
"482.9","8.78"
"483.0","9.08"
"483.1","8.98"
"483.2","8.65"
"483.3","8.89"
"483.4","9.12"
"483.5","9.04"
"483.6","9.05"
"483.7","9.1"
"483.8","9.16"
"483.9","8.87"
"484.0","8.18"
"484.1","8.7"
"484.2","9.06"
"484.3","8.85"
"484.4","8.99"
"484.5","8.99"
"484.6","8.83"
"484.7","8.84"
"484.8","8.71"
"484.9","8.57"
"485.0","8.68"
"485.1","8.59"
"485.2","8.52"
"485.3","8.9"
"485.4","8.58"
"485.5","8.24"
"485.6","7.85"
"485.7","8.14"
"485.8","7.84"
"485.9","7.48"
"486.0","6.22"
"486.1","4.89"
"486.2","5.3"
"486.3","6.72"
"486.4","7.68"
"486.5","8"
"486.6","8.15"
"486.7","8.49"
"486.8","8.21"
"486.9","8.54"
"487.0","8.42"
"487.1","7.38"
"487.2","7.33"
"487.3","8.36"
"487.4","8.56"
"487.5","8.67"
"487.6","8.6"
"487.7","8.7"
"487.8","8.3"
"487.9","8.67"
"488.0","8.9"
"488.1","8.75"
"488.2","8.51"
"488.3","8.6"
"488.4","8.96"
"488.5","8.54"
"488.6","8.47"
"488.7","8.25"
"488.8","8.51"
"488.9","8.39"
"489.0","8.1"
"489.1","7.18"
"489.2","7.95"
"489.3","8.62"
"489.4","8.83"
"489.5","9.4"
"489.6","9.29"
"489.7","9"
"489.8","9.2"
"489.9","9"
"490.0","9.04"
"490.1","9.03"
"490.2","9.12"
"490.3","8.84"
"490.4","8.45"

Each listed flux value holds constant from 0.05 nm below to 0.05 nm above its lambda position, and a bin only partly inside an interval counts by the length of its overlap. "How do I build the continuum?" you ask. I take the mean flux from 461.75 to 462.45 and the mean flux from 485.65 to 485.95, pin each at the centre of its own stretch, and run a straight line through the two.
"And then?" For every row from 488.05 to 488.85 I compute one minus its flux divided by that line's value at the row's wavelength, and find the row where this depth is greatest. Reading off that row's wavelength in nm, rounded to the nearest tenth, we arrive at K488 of 488.7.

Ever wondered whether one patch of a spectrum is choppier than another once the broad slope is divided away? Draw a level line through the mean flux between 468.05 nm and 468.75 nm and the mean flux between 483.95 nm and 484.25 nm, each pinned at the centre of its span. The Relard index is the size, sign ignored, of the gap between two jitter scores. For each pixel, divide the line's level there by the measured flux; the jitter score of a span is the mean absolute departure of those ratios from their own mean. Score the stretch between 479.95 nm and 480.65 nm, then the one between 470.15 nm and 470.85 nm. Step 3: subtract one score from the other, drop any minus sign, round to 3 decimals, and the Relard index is 0.020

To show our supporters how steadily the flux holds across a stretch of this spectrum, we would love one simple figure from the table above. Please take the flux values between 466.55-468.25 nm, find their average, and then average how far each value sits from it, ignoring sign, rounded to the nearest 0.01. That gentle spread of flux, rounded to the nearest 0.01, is 0.28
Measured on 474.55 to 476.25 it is 0.18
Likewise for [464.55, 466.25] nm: 0.25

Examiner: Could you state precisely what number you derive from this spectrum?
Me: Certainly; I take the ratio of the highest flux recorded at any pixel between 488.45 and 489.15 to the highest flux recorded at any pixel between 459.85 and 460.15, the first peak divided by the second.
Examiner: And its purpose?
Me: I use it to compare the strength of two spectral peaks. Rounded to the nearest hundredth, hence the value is 0.94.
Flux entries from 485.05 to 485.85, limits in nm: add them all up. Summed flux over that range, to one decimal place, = 66.7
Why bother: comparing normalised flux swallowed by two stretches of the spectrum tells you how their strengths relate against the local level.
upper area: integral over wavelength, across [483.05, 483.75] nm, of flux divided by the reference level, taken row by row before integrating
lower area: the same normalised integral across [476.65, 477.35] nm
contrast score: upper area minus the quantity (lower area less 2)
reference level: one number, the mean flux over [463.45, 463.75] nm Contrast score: 2.01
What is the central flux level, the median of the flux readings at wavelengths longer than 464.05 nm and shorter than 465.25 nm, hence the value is 9.07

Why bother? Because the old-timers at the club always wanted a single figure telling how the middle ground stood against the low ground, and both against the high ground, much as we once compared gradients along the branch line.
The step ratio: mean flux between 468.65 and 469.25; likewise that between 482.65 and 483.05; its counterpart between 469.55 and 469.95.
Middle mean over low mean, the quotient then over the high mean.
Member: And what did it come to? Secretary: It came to 0.112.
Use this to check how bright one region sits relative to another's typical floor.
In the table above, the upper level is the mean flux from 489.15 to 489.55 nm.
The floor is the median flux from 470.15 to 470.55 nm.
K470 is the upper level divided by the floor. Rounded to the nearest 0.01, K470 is 1.02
